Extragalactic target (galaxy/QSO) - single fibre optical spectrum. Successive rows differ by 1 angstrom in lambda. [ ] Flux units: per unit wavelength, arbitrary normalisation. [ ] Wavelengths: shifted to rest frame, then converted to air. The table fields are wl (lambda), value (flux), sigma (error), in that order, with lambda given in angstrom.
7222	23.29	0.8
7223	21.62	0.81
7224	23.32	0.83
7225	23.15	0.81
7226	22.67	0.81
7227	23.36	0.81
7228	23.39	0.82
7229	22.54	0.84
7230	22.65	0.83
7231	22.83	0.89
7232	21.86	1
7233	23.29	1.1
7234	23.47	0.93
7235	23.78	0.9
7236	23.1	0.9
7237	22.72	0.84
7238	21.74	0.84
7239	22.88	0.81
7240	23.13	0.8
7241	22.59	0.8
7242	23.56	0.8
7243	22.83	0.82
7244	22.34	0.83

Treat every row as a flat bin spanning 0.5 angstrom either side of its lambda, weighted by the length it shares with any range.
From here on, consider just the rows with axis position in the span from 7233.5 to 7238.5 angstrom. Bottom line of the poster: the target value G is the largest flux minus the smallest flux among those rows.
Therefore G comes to 2.0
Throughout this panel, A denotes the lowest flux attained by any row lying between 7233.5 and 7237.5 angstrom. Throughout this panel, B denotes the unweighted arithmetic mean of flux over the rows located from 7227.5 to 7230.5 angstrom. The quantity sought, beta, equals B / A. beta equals 1.01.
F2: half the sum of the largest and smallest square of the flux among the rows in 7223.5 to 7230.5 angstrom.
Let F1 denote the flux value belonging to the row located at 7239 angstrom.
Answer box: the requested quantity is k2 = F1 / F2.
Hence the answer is 0.0434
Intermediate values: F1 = 22.88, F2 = 527.6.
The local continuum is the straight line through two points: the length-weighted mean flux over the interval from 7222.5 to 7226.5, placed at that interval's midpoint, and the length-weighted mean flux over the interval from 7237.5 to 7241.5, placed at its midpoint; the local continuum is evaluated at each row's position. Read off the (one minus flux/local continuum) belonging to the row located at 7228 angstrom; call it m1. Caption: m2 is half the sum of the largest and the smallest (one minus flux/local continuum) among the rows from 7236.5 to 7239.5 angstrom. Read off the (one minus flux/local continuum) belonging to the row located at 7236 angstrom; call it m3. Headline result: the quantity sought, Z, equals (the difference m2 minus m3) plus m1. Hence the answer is 0.002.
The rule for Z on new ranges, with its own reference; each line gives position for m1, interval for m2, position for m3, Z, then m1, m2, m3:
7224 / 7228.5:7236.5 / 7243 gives -0.024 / -0.028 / -0.009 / -0.012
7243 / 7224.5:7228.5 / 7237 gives -0.023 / -0.012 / -0.016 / -0.005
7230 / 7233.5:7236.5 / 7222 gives -0.011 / 0.000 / -0.037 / -0.026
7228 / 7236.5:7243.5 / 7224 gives -0.007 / -0.032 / -0.003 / -0.028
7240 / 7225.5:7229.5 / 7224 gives -0.010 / -0.024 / -0.013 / -0.028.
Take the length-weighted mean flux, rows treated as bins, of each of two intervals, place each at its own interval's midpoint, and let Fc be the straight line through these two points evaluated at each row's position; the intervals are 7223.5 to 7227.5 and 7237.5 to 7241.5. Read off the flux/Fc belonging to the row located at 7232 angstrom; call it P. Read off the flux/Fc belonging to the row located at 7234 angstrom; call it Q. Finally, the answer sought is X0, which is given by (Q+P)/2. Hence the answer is 0.993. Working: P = 0.96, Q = 1.03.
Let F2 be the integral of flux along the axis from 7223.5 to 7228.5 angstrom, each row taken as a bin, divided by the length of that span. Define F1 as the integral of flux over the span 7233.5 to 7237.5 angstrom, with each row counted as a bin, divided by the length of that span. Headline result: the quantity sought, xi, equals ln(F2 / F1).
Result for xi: -0.004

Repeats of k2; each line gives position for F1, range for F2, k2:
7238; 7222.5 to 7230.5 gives 0.0429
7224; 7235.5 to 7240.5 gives 0.0463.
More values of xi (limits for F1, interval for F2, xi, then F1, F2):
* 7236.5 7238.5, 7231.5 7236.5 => 0.038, 22.2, 23.1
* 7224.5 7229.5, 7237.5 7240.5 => -0.019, 23.0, 22.6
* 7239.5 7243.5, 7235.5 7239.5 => -0.018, 23.0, 22.6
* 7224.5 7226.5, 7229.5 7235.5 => 0.003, 22.9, 23.0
